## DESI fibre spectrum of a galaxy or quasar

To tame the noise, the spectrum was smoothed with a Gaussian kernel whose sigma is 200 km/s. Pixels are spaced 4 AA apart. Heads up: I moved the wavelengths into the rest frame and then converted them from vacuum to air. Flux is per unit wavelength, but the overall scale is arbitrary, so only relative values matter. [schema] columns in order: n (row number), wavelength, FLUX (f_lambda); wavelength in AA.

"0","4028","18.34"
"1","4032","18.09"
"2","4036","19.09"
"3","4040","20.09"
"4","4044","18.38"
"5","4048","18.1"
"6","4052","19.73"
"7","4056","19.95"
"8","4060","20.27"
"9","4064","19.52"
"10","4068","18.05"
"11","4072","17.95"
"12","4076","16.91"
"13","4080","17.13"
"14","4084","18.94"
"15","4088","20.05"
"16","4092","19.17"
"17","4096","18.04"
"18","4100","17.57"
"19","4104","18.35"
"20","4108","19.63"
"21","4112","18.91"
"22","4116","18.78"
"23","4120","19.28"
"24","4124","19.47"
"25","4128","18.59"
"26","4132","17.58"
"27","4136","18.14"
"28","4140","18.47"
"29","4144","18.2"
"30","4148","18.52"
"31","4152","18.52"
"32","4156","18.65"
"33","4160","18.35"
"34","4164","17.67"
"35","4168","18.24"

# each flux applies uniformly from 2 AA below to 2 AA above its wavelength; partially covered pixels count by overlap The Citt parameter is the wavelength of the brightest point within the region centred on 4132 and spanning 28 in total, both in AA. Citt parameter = 4124 AA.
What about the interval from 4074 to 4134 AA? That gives 4088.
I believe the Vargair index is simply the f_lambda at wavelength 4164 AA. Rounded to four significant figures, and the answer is 17.67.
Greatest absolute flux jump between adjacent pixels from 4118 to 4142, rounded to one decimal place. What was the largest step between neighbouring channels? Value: 1.0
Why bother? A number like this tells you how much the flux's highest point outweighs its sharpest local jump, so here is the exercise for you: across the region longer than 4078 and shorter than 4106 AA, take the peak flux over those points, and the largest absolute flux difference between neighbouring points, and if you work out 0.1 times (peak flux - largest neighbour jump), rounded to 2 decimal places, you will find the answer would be 1.82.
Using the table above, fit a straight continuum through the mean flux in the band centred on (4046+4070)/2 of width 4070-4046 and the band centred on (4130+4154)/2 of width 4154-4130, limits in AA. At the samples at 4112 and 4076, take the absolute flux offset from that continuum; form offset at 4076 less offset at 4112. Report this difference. 1.8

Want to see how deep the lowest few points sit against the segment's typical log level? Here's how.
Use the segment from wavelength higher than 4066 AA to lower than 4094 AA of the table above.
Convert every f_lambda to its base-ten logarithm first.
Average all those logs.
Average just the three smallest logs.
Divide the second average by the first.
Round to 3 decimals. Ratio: 0.981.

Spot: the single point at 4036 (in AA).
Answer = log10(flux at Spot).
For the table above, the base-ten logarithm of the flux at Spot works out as 1.28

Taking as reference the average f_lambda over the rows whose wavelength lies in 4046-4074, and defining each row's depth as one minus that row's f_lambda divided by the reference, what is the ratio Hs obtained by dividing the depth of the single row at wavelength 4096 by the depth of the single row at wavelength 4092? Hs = -11.8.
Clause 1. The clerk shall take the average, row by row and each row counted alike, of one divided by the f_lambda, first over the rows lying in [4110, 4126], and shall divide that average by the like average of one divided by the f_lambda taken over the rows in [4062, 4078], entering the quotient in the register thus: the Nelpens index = 0.95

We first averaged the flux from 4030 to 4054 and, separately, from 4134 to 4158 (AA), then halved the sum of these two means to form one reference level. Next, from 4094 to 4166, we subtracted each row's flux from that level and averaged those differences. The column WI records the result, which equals 0.2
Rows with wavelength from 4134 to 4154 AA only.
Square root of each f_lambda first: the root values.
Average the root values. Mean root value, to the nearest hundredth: 4.29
